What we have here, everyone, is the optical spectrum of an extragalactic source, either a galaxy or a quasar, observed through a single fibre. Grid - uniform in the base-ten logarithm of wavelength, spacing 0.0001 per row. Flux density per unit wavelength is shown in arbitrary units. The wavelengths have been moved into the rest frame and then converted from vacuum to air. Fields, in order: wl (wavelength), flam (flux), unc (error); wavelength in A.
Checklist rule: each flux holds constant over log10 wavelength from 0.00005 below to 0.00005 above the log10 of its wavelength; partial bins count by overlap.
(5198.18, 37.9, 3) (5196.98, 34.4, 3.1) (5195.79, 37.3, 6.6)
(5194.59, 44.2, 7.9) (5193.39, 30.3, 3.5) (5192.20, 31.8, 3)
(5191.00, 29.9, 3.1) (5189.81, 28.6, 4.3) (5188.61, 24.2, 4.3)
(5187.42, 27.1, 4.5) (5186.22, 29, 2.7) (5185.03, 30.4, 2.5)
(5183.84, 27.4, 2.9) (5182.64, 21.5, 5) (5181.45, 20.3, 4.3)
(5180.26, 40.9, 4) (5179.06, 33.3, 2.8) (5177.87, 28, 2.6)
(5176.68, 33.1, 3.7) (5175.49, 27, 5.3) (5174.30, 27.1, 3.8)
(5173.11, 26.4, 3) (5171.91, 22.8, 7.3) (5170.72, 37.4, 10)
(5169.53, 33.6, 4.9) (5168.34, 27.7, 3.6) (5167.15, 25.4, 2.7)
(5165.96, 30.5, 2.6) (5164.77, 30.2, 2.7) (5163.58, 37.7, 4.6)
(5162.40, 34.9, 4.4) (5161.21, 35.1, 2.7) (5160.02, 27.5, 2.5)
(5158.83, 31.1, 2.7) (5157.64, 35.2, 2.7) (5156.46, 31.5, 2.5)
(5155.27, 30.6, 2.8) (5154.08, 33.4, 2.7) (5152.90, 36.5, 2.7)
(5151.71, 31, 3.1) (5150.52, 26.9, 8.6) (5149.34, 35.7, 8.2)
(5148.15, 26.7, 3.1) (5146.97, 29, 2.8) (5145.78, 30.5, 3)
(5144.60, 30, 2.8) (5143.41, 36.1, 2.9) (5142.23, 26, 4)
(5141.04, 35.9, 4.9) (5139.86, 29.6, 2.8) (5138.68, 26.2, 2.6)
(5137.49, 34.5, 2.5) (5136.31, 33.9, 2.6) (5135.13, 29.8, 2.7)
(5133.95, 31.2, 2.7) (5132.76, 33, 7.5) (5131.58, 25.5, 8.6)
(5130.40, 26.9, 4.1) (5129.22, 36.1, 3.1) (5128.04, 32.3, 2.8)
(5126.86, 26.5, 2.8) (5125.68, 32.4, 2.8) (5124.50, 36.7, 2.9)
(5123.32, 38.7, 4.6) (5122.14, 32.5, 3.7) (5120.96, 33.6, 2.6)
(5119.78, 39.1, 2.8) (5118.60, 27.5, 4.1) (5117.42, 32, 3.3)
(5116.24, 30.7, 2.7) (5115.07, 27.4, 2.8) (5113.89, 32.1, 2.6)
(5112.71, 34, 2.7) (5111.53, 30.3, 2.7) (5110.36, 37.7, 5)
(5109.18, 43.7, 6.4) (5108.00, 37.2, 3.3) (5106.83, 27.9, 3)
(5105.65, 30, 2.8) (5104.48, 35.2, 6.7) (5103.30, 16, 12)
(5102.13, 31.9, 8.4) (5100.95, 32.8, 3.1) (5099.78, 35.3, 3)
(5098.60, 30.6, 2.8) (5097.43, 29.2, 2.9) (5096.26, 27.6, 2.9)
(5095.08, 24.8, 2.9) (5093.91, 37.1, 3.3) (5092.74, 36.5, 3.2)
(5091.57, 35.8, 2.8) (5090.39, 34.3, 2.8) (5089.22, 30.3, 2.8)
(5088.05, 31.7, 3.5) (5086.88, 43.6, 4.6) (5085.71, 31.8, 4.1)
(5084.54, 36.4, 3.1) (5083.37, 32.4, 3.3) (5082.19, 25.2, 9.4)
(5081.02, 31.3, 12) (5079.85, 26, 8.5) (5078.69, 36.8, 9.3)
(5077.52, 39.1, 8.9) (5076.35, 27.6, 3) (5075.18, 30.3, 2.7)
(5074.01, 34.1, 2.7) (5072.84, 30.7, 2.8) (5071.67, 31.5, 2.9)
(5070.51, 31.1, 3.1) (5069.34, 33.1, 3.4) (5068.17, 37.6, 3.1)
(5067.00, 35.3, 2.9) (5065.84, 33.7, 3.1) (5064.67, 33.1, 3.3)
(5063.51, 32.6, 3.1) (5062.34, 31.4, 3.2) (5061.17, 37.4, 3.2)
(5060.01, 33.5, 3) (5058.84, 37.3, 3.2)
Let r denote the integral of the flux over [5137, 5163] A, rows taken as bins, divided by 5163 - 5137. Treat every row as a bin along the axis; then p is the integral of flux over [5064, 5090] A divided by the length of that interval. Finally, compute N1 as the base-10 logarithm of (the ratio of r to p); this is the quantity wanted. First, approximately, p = 32.9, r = 31.5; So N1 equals -0.018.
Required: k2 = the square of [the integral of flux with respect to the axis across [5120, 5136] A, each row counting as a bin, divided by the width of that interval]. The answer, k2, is 1033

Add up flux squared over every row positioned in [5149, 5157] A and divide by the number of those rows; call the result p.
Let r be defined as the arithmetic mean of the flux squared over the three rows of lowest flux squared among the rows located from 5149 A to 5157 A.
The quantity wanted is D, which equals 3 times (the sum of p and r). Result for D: 5765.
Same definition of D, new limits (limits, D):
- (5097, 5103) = 5884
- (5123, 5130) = 6267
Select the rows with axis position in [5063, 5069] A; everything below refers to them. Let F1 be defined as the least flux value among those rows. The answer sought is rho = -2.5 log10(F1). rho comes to -3.78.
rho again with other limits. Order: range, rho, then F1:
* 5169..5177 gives -3.39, 22.8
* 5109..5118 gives -3.59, 27.4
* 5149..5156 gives -3.57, 26.9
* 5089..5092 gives -3.70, 30.3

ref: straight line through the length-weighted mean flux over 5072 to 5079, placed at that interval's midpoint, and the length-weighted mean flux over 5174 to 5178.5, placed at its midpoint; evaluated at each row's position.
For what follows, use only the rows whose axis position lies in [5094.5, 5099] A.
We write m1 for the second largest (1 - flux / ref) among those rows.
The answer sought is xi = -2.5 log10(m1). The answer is 2.1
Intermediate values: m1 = 0.139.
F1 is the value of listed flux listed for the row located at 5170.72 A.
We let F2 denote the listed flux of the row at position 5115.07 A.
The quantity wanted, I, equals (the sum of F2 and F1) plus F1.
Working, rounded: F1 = 37.4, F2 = 27.4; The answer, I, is 102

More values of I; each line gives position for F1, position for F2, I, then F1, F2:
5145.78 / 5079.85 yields 87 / 30.5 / 26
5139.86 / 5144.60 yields 89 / 29.6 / 30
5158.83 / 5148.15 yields 89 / 31.1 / 26.7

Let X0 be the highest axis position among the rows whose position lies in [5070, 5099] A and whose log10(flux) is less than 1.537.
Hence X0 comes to 5098.60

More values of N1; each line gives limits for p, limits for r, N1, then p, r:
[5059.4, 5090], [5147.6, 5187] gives -0.035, 33.0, 30.5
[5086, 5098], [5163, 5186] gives -0.050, 33.1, 29.5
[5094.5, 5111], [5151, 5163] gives 0.016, 31.4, 32.6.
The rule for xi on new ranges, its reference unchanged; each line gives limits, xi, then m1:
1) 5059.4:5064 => 4.2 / 0.022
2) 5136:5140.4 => 4.0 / 0.026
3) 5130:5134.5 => 2.3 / 0.125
